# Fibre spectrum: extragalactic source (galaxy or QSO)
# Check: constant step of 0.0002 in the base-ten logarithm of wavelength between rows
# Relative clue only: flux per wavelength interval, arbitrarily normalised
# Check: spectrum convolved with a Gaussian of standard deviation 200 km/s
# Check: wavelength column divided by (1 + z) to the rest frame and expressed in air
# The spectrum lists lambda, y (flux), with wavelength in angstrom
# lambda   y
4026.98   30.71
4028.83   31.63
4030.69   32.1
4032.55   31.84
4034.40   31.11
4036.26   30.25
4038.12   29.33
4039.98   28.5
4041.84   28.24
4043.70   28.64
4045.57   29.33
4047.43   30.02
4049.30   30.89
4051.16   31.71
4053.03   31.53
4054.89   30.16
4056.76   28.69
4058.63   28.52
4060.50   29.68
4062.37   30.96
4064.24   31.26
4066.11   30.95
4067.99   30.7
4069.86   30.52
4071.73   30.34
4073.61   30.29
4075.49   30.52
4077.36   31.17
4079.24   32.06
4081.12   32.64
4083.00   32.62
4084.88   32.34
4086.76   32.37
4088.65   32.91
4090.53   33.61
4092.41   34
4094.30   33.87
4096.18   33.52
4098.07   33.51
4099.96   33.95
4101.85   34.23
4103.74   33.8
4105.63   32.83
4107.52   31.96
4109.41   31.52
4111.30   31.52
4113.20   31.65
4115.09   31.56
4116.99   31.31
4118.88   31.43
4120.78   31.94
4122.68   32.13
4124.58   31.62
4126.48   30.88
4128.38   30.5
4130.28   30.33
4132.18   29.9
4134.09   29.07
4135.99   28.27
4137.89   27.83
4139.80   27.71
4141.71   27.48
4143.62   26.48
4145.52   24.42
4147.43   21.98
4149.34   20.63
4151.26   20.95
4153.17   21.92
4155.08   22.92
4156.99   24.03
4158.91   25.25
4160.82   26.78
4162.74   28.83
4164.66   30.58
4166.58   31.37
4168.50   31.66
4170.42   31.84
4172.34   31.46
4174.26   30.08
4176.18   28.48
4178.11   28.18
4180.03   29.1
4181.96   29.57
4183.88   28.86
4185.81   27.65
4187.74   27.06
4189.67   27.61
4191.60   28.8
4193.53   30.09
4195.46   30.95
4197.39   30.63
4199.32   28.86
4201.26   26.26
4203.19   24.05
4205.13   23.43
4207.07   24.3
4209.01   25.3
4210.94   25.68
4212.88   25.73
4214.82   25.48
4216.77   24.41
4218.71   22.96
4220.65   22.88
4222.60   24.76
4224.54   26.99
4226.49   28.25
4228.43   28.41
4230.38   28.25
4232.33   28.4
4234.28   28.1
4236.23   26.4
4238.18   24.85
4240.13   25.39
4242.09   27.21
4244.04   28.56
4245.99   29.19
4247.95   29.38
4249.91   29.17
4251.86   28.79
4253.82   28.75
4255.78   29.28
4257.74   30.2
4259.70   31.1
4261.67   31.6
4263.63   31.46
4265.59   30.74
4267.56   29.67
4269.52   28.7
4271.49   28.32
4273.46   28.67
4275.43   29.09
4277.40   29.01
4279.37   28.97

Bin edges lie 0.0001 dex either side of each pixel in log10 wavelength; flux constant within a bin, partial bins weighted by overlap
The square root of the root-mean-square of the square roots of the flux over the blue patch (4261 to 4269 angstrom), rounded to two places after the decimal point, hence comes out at 2.36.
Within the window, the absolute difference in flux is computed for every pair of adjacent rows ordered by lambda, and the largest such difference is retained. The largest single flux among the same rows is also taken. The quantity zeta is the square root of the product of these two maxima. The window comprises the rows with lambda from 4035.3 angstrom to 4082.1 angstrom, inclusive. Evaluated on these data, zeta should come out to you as 6.9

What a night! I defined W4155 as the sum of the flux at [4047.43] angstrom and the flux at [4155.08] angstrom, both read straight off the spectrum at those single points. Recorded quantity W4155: 52.9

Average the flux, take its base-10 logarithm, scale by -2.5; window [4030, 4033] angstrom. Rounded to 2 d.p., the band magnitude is -3.76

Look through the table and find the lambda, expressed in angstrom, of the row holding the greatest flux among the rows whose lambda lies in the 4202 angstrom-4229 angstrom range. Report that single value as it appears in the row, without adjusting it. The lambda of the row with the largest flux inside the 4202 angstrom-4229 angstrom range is 4228.43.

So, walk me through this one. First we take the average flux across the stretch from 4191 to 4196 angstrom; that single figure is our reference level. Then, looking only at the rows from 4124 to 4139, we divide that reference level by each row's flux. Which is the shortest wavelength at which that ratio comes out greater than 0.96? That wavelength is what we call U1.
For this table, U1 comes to 4126.48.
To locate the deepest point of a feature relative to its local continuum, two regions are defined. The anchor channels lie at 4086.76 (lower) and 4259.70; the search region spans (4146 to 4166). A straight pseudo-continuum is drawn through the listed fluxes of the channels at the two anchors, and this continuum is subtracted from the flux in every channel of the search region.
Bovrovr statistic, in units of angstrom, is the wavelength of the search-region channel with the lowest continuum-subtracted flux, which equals 4149.34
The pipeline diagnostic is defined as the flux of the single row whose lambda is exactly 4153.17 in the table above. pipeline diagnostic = 21.92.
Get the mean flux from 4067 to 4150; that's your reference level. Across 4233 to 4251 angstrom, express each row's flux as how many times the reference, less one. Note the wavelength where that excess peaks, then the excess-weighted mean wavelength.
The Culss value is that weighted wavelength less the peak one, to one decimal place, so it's -7.6 angstrom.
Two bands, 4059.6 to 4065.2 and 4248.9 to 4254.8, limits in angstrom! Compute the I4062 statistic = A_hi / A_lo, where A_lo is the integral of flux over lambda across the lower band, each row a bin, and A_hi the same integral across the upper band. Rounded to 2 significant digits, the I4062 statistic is 0.99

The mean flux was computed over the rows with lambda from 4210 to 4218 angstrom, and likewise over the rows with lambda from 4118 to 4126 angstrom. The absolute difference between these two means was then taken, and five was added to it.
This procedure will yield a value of 11.5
